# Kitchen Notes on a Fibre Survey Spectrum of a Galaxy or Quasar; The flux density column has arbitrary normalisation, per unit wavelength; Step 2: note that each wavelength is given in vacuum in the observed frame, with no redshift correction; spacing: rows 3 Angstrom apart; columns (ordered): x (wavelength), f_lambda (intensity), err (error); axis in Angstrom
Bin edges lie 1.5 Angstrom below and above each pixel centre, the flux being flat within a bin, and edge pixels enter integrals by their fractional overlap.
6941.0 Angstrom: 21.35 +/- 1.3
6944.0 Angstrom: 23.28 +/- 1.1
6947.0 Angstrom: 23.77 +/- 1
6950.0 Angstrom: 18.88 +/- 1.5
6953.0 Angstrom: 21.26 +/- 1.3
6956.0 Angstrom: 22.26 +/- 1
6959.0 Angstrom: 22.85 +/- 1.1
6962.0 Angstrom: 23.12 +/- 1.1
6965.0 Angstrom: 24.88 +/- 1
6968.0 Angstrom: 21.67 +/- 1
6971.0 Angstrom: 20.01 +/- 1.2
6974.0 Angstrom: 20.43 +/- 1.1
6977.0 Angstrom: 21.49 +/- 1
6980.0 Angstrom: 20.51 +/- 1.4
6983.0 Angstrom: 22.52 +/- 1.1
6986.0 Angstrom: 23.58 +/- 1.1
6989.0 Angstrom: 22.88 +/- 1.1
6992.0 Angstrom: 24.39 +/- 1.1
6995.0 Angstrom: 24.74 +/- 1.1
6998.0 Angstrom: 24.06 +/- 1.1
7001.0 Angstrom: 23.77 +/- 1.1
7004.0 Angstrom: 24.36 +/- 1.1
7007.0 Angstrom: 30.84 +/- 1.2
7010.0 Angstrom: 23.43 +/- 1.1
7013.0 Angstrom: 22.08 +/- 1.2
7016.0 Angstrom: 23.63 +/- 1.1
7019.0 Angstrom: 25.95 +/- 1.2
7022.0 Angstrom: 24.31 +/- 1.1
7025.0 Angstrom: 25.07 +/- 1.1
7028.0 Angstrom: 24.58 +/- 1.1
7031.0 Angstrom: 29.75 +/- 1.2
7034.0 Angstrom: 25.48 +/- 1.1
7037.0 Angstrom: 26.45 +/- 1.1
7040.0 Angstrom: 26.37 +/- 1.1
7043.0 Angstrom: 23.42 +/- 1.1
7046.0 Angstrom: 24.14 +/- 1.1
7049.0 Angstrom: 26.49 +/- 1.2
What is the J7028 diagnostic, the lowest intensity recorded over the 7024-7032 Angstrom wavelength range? 24.58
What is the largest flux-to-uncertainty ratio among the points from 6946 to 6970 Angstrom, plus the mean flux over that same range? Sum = 47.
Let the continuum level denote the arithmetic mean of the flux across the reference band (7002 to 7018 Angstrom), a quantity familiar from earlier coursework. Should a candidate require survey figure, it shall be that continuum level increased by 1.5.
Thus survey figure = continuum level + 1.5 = 26.4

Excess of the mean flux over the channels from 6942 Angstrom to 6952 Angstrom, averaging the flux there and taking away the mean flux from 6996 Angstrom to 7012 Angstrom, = -3.3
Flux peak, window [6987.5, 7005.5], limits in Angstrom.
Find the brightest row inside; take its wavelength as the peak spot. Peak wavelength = 6995.0 Angstrom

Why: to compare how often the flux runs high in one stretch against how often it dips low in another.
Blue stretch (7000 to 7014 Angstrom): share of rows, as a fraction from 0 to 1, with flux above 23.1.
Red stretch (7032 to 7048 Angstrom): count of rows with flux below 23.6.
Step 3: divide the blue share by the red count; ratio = 0.80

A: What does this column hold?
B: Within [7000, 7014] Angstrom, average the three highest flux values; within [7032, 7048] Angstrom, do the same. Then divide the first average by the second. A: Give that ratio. 1.01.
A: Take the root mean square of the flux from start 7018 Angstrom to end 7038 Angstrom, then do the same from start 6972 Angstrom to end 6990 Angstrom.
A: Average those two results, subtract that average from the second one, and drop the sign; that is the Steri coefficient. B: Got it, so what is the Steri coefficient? 2.0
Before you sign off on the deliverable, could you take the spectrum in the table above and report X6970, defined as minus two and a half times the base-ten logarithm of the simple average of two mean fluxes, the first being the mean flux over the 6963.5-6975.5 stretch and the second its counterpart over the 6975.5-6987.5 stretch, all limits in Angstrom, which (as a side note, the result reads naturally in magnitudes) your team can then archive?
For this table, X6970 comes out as -3.35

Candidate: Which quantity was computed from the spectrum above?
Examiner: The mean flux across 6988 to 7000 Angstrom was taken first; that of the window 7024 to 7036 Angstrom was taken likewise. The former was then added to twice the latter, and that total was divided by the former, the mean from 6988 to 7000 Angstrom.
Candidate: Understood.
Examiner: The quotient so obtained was 3.18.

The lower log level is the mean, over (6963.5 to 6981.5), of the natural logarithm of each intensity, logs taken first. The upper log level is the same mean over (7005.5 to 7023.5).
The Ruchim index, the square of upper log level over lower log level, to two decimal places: 1.10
